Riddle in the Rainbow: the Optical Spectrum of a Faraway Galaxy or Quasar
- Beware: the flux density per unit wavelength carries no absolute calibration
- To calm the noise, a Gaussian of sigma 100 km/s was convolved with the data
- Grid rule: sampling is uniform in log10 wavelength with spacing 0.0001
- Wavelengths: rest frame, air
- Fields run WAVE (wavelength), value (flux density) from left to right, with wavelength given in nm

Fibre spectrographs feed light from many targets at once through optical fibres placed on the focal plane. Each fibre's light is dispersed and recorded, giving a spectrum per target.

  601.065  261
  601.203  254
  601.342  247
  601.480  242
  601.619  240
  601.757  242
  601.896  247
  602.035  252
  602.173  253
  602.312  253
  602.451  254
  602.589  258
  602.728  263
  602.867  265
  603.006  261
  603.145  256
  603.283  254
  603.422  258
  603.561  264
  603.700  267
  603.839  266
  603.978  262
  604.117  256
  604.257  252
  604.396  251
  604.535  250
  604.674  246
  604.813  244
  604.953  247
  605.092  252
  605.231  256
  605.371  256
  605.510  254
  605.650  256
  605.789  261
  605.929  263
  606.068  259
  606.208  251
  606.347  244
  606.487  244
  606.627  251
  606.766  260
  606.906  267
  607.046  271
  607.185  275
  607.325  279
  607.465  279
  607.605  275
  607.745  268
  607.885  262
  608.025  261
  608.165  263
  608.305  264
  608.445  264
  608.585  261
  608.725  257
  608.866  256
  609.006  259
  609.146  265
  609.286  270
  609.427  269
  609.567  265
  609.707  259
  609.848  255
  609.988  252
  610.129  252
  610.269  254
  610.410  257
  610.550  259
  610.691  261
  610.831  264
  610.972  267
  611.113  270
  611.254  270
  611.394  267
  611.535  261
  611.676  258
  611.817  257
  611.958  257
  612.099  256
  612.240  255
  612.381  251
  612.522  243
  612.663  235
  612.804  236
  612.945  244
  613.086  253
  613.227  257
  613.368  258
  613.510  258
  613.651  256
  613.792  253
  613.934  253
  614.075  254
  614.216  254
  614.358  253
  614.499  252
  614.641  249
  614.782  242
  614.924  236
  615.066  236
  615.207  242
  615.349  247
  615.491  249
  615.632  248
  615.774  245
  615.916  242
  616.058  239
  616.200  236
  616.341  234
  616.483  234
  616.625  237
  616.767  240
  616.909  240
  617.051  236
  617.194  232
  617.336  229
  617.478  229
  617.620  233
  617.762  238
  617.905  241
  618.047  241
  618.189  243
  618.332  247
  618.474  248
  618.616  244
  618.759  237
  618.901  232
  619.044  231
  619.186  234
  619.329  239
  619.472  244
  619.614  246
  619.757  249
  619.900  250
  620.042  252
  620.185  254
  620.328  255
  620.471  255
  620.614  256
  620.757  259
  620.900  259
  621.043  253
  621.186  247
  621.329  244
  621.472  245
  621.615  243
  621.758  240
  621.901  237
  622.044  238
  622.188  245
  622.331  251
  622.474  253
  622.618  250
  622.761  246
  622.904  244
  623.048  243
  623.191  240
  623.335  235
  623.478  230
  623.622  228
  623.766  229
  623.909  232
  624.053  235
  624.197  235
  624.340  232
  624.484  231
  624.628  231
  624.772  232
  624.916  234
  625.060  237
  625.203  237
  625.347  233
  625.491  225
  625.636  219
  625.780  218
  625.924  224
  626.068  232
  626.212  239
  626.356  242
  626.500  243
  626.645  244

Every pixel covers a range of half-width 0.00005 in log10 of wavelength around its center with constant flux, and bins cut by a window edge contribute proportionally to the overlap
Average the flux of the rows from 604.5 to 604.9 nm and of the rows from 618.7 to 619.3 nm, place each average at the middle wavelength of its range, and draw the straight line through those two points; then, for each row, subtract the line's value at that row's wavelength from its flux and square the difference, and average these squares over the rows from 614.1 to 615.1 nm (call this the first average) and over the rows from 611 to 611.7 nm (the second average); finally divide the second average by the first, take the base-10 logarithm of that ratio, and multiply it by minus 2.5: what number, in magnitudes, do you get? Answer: -1.8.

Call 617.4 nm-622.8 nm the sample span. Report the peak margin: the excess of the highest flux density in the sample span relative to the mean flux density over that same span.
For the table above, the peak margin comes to 14.1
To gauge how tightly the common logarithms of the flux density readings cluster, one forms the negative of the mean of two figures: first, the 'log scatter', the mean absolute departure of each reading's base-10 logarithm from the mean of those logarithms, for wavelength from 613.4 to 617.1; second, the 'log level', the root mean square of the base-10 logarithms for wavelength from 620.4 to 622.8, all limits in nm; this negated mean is -1.203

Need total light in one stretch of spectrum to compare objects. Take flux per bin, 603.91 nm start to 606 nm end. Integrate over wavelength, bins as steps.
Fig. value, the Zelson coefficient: 530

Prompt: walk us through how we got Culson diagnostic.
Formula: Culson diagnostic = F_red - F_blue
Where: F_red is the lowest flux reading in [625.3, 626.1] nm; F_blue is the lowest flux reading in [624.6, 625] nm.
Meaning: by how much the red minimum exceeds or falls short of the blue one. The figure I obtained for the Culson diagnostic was -13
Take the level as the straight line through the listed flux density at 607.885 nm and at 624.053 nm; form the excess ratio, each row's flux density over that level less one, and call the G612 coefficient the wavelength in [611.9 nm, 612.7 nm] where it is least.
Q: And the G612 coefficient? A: 612.663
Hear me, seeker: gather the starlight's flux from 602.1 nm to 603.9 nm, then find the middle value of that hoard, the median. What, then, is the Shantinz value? 258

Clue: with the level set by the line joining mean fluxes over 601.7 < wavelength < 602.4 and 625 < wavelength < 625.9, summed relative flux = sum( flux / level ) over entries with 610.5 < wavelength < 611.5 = 7.70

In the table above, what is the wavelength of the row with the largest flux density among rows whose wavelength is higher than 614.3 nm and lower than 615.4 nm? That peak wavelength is 614.358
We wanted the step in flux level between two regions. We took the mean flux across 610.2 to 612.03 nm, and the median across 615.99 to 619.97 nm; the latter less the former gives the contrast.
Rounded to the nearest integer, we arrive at -23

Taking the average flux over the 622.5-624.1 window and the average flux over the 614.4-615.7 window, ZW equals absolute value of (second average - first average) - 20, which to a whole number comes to -13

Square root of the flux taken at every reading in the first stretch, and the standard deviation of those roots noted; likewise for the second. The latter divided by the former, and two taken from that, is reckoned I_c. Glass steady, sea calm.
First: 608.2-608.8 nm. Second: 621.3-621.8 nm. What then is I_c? -1.3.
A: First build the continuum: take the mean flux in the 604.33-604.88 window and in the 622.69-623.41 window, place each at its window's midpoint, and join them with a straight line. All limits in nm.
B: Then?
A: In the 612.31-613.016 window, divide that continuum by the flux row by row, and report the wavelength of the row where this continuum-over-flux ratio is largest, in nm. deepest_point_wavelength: 612.663 nm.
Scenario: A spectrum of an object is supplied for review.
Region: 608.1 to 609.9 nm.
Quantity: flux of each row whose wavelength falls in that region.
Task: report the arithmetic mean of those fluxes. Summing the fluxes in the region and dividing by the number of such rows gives 262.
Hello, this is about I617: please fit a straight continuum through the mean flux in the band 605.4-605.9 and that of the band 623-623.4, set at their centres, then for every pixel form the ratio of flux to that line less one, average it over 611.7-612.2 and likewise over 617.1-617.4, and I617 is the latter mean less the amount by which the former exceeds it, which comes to -0.14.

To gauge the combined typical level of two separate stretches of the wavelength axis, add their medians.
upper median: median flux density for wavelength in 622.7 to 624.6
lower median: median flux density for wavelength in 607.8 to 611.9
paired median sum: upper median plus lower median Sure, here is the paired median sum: 496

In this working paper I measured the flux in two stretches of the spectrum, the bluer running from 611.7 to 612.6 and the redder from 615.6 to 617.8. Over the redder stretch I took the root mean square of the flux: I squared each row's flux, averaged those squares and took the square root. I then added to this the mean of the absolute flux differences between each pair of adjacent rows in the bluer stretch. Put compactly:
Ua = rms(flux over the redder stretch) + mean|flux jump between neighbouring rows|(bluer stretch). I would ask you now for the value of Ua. 240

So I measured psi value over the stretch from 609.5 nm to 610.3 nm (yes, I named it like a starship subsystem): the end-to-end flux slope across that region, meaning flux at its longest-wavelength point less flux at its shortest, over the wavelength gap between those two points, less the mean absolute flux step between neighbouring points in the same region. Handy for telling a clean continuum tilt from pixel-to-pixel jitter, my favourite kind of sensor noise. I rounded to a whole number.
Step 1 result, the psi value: -19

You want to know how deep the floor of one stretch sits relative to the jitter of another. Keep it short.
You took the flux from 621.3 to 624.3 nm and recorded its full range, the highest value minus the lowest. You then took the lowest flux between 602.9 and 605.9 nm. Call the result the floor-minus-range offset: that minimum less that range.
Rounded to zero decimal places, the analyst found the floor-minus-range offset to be 219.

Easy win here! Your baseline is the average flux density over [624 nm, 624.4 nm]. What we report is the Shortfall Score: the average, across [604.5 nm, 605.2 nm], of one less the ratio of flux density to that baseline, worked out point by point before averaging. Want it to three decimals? -0.059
